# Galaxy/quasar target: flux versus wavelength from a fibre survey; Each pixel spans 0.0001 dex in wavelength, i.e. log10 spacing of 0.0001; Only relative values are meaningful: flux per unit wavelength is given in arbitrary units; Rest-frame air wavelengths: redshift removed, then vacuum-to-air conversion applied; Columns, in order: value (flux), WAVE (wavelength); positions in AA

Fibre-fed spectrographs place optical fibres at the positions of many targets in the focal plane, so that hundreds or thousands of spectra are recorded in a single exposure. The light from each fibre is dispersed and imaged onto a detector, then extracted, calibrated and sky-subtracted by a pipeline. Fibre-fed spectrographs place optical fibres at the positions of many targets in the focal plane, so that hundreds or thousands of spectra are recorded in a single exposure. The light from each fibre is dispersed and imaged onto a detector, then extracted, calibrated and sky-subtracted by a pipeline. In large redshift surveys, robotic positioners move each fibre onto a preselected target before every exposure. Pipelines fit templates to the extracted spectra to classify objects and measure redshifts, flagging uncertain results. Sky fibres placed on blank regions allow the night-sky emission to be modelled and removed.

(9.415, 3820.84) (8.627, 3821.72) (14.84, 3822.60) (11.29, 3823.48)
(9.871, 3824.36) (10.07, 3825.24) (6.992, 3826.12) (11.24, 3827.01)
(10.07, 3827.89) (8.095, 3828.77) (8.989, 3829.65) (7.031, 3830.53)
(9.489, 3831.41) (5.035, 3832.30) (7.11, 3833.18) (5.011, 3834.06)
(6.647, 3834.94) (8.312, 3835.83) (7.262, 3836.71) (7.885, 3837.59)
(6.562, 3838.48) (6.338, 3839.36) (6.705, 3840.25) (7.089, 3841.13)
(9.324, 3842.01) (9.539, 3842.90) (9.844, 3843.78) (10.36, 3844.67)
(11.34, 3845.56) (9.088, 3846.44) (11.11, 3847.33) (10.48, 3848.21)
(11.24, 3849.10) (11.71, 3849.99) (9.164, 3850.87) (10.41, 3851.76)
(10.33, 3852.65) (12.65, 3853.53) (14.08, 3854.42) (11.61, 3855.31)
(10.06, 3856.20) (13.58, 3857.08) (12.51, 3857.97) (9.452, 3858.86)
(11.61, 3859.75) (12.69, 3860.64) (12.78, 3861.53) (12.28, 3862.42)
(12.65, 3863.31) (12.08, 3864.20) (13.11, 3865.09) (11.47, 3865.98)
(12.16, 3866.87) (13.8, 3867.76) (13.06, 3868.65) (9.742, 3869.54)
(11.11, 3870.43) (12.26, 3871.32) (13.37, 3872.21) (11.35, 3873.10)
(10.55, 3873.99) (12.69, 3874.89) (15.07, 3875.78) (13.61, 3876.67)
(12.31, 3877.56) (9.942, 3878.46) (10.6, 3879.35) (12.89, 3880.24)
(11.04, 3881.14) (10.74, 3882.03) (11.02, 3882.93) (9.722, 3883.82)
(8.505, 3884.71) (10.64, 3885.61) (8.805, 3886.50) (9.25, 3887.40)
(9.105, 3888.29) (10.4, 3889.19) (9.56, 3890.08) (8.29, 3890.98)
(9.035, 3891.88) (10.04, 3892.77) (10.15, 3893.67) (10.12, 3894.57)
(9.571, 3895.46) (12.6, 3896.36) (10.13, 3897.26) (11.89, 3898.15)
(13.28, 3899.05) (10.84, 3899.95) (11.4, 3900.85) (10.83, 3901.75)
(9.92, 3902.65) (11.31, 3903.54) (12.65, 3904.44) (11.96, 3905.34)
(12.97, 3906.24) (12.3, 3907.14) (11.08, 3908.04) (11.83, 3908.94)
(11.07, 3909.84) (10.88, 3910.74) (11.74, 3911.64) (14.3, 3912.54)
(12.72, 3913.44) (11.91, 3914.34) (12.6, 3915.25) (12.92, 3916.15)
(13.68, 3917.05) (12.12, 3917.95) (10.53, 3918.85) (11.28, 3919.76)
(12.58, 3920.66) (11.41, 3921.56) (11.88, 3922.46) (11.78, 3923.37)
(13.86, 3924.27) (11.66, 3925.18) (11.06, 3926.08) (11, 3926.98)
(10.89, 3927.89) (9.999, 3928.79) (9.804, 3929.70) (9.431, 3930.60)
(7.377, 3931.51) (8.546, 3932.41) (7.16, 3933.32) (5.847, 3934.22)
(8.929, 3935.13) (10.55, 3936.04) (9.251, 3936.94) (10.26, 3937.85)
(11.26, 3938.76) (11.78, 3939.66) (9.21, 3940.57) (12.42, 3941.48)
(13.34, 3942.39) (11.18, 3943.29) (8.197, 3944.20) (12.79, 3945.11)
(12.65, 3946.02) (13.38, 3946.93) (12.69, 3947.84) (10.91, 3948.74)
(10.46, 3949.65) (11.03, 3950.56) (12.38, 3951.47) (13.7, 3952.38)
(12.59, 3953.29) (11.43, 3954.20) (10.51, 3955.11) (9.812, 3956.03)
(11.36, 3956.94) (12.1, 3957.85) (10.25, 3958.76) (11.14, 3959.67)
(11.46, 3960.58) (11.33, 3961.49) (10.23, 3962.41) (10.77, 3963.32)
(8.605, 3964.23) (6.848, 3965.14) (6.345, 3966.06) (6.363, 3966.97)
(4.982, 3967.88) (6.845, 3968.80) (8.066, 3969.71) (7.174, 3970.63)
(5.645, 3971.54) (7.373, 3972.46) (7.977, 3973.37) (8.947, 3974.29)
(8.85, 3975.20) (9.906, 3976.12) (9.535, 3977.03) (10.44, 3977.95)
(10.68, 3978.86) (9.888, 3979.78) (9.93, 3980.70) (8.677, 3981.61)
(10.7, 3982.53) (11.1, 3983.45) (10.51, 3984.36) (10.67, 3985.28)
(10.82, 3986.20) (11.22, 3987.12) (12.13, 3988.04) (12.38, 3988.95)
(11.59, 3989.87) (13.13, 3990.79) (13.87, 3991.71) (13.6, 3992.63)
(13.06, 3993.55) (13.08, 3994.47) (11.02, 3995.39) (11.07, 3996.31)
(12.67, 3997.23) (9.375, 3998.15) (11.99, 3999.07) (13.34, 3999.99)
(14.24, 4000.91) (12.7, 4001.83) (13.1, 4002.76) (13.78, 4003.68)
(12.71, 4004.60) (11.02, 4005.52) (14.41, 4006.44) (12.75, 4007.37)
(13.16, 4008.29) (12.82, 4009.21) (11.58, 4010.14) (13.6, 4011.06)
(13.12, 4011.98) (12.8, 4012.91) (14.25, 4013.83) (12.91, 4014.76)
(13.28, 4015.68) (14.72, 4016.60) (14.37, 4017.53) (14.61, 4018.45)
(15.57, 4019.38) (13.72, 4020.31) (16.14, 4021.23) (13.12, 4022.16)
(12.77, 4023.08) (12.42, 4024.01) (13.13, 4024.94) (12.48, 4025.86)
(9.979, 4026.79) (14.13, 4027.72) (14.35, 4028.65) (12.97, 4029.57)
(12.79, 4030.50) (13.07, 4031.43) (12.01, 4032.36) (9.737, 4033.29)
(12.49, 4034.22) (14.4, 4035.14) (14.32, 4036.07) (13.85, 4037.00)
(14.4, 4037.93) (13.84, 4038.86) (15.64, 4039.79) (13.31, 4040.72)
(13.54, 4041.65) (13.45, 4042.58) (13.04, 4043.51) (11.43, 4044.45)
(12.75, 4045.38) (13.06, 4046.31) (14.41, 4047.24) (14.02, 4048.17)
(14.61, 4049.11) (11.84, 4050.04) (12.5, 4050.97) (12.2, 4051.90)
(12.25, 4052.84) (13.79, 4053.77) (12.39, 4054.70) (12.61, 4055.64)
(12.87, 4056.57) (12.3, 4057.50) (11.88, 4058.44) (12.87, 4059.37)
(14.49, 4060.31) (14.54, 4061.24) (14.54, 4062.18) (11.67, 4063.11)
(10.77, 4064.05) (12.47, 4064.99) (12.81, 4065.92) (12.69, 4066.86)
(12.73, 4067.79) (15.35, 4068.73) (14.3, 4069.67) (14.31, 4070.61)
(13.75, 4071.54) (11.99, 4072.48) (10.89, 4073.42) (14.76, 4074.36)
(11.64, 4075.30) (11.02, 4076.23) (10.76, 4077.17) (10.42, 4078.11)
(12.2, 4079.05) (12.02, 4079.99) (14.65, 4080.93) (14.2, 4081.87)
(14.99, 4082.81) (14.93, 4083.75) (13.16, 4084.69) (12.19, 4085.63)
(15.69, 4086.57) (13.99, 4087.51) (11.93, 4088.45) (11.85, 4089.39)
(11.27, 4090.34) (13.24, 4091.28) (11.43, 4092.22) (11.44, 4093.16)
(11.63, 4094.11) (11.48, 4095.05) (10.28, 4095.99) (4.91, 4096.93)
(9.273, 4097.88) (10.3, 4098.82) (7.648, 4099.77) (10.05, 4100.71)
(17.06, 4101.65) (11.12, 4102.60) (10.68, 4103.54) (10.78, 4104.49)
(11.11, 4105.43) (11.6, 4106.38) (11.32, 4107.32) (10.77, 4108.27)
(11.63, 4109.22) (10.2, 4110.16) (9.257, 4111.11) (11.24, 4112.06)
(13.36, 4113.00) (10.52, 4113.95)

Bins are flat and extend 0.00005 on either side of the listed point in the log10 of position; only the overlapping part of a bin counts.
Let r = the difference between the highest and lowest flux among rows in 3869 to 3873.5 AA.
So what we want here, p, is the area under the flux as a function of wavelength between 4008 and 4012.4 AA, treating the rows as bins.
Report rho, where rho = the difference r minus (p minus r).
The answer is -49.3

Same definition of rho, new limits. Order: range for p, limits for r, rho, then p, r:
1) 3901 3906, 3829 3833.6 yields -48.2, 57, 4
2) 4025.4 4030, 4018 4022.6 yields -52.8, 59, 3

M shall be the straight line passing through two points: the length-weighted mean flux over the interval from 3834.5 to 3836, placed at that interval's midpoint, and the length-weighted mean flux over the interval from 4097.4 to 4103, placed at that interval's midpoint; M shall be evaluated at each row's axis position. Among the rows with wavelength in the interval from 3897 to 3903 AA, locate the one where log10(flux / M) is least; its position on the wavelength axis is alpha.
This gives 3902.65 AA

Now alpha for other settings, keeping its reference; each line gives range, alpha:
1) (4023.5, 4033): 4026.79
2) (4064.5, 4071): 4064.99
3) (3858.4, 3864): 3858.86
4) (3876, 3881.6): 3878.46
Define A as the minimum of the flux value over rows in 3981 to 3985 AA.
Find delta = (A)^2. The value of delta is 75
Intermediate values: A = 8.677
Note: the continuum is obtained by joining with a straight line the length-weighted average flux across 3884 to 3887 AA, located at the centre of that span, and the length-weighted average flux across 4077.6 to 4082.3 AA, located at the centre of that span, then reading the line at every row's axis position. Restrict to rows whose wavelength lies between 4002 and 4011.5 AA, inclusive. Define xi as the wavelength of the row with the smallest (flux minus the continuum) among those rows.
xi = 4005.52 AA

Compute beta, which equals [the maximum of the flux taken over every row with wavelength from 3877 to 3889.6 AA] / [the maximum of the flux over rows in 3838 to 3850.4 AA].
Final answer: 1.10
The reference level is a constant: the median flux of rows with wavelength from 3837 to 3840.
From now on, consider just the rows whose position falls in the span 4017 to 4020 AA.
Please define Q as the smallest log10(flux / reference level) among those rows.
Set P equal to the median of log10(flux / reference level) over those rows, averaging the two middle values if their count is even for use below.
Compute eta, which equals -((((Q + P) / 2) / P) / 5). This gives -0.198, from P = 0.35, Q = 0.34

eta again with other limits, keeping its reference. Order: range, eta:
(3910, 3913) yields -0.187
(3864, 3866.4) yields -0.192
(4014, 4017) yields -0.196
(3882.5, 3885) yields -0.166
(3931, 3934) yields -0.174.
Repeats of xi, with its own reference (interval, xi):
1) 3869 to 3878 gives 3869.54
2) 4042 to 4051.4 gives 4044.45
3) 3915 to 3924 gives 3918.85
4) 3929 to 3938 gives 3934.22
